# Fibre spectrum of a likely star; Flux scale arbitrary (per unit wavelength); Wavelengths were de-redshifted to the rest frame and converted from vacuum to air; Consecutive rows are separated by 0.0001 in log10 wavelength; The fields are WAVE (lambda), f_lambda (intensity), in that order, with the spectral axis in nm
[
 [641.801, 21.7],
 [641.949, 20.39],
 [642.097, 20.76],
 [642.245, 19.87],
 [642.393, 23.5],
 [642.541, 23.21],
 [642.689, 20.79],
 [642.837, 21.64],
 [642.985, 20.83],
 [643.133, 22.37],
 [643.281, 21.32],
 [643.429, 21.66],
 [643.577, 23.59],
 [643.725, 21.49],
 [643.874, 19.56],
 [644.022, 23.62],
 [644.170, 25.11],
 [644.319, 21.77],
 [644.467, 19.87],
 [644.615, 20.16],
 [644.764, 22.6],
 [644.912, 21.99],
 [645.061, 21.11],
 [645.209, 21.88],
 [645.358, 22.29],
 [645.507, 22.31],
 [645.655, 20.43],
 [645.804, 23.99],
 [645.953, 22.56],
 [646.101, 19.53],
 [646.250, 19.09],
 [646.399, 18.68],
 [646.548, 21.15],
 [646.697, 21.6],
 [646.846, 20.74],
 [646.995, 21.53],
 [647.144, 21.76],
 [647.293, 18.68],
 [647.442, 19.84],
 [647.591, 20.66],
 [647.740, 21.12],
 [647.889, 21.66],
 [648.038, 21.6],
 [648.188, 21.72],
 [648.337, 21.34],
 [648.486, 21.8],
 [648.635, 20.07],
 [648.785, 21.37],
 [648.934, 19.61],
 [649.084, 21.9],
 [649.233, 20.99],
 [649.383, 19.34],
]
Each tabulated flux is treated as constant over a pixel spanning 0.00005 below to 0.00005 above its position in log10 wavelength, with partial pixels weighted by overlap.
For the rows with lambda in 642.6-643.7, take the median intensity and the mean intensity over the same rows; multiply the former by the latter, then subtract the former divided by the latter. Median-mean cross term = 470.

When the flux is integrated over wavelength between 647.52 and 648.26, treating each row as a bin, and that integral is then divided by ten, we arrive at 1.6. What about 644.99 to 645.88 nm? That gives 2.0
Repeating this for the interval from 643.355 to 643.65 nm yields 0.7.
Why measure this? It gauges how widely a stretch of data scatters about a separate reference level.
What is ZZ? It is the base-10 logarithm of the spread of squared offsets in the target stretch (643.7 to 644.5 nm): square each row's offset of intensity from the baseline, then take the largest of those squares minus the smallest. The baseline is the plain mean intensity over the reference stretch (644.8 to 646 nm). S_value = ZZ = 1.0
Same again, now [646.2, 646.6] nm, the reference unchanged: 1.0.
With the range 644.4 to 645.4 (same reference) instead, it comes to 0.7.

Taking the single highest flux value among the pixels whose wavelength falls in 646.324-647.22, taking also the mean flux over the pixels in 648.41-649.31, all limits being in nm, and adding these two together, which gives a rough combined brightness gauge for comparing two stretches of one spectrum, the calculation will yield 42.7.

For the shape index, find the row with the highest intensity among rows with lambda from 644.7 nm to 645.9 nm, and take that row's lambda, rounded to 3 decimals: 645.804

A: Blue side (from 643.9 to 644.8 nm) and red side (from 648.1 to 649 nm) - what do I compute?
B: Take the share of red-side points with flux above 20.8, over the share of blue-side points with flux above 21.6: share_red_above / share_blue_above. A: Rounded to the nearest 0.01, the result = 1.00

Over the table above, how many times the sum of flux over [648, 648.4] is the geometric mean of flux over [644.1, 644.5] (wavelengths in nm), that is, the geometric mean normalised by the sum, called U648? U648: 0.343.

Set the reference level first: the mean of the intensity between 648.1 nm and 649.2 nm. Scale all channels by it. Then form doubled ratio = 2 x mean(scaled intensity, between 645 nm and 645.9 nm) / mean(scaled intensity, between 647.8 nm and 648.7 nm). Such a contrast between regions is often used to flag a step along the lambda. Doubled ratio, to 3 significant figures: 2.06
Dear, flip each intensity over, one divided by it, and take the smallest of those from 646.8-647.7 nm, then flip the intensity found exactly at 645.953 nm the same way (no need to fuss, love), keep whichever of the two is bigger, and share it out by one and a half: 0.0306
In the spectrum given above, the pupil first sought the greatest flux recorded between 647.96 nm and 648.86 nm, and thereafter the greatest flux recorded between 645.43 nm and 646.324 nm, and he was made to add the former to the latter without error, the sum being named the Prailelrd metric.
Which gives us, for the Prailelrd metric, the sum 45.8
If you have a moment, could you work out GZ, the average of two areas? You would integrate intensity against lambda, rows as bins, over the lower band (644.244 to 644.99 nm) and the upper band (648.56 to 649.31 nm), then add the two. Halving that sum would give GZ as 15.7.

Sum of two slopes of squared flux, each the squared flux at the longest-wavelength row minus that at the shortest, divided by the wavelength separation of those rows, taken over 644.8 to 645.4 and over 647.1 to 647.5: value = -238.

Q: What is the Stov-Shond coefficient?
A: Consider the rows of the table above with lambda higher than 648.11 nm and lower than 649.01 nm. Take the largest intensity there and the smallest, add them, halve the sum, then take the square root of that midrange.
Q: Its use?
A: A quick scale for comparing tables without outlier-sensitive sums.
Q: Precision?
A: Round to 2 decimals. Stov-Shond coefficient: 4.55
